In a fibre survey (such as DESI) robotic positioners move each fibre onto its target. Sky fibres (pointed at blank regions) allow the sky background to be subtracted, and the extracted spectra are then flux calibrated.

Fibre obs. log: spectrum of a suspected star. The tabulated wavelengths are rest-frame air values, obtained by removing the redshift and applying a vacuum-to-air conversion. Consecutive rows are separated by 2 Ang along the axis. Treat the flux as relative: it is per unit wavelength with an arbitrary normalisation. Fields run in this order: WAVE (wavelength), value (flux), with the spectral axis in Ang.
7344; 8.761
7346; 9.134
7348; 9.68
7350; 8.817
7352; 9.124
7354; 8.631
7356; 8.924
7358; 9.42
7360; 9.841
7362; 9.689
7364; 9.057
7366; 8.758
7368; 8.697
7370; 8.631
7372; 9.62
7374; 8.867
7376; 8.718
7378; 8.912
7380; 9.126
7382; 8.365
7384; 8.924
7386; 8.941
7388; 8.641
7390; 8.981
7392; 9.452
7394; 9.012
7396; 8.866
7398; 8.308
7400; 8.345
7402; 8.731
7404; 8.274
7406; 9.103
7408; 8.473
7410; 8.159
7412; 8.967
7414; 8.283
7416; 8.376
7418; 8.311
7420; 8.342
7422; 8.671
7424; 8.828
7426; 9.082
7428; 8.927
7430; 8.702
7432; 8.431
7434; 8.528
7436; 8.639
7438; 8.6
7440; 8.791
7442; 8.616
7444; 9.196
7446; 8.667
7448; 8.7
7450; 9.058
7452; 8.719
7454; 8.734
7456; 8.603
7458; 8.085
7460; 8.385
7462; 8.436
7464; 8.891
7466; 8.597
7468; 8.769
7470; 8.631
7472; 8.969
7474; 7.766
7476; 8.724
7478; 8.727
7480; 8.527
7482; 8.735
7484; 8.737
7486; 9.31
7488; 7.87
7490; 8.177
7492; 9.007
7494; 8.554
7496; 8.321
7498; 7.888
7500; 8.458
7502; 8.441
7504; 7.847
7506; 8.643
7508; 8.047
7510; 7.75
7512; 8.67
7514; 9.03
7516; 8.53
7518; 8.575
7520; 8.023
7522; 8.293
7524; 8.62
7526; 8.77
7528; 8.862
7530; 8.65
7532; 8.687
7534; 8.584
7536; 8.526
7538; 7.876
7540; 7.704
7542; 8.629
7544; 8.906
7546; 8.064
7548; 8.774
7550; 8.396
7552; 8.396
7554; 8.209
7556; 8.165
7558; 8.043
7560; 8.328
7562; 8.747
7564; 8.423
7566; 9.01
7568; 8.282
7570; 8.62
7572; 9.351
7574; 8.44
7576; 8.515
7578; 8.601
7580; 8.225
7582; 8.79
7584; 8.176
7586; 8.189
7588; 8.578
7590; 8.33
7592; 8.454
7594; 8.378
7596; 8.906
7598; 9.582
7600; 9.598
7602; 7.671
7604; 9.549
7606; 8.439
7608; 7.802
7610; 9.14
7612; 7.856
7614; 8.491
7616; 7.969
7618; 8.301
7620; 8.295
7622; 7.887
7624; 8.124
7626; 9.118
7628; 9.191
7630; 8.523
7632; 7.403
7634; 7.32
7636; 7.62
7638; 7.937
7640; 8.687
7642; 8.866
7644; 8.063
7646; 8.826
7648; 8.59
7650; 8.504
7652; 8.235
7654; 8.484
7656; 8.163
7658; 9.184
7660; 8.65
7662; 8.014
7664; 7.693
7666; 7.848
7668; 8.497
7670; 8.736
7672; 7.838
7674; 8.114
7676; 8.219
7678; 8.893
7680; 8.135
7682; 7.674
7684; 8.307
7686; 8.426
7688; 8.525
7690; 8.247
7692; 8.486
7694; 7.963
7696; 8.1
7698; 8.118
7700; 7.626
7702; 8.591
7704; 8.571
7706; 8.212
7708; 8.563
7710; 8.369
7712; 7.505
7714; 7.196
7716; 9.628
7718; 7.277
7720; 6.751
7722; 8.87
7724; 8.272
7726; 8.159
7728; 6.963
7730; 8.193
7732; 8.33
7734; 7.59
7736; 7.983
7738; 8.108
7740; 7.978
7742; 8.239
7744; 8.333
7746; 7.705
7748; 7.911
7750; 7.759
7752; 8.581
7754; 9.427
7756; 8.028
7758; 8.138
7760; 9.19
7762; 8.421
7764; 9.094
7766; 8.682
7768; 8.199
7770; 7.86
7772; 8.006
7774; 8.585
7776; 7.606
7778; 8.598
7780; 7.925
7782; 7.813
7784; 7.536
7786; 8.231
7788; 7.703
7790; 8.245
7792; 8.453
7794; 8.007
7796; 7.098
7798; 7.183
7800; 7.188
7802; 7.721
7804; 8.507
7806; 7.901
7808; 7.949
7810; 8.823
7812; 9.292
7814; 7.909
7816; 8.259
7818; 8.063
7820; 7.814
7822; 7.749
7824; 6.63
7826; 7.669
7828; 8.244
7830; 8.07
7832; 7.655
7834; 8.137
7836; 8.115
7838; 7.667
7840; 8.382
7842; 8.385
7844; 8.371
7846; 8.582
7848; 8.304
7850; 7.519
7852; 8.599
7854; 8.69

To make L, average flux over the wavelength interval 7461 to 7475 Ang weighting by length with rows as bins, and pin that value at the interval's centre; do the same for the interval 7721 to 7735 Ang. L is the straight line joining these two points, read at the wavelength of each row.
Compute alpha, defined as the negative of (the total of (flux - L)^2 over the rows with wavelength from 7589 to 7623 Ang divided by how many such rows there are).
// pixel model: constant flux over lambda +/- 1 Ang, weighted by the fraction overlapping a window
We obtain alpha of -0.41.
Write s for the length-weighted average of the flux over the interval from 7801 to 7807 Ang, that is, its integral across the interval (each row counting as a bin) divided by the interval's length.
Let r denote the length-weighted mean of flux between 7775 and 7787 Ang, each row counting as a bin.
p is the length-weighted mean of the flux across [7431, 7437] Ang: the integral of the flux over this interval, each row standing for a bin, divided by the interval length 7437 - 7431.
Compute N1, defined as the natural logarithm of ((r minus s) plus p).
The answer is 2.13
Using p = 8.53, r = 7.95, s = 8.04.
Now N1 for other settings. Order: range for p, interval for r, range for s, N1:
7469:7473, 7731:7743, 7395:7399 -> 2.11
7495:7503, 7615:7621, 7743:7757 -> 2.11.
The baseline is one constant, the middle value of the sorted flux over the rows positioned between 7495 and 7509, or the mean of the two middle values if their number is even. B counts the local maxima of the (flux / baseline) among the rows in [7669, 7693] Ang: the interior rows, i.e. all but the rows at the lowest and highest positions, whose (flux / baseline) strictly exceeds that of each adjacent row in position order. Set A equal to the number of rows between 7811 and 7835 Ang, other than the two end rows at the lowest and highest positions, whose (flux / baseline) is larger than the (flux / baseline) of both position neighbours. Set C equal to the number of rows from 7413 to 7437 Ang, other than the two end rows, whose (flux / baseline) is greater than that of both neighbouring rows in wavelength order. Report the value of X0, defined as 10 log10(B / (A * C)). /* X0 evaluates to -3.0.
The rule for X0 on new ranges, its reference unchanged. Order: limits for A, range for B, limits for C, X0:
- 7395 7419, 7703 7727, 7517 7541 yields -4.3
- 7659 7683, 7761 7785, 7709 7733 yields -1.2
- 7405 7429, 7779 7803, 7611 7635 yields -6.5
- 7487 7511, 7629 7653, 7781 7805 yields -4.8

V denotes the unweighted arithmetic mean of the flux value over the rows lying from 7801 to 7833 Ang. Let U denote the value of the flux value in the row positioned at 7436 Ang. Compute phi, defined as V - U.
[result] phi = -0.62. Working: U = 8.639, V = 8.0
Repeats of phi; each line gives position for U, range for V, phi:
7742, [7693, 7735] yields -0.20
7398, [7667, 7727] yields -0.11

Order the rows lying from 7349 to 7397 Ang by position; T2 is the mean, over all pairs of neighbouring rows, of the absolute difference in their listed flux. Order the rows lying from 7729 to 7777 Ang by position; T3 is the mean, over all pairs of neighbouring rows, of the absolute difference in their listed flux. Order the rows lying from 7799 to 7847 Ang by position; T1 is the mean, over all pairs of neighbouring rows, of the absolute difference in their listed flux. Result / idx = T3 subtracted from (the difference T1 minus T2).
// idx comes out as -0.40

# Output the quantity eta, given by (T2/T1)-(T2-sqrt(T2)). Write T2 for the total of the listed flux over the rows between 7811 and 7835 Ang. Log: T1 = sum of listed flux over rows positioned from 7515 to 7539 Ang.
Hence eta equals -84.8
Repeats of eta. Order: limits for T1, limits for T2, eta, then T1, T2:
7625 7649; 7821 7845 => -84.4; 100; 95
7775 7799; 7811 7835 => -84.7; 94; 95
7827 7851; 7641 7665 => -90.2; 97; 101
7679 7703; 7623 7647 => -88.7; 98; 100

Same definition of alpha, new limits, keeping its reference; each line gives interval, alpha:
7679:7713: -0.12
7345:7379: -0.24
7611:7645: -0.29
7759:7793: -0.30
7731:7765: -0.35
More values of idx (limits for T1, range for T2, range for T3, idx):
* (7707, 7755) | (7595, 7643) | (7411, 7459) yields -0.19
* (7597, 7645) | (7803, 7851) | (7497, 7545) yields -0.15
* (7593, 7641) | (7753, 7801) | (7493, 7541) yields -0.20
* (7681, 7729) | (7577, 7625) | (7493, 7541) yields -0.30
